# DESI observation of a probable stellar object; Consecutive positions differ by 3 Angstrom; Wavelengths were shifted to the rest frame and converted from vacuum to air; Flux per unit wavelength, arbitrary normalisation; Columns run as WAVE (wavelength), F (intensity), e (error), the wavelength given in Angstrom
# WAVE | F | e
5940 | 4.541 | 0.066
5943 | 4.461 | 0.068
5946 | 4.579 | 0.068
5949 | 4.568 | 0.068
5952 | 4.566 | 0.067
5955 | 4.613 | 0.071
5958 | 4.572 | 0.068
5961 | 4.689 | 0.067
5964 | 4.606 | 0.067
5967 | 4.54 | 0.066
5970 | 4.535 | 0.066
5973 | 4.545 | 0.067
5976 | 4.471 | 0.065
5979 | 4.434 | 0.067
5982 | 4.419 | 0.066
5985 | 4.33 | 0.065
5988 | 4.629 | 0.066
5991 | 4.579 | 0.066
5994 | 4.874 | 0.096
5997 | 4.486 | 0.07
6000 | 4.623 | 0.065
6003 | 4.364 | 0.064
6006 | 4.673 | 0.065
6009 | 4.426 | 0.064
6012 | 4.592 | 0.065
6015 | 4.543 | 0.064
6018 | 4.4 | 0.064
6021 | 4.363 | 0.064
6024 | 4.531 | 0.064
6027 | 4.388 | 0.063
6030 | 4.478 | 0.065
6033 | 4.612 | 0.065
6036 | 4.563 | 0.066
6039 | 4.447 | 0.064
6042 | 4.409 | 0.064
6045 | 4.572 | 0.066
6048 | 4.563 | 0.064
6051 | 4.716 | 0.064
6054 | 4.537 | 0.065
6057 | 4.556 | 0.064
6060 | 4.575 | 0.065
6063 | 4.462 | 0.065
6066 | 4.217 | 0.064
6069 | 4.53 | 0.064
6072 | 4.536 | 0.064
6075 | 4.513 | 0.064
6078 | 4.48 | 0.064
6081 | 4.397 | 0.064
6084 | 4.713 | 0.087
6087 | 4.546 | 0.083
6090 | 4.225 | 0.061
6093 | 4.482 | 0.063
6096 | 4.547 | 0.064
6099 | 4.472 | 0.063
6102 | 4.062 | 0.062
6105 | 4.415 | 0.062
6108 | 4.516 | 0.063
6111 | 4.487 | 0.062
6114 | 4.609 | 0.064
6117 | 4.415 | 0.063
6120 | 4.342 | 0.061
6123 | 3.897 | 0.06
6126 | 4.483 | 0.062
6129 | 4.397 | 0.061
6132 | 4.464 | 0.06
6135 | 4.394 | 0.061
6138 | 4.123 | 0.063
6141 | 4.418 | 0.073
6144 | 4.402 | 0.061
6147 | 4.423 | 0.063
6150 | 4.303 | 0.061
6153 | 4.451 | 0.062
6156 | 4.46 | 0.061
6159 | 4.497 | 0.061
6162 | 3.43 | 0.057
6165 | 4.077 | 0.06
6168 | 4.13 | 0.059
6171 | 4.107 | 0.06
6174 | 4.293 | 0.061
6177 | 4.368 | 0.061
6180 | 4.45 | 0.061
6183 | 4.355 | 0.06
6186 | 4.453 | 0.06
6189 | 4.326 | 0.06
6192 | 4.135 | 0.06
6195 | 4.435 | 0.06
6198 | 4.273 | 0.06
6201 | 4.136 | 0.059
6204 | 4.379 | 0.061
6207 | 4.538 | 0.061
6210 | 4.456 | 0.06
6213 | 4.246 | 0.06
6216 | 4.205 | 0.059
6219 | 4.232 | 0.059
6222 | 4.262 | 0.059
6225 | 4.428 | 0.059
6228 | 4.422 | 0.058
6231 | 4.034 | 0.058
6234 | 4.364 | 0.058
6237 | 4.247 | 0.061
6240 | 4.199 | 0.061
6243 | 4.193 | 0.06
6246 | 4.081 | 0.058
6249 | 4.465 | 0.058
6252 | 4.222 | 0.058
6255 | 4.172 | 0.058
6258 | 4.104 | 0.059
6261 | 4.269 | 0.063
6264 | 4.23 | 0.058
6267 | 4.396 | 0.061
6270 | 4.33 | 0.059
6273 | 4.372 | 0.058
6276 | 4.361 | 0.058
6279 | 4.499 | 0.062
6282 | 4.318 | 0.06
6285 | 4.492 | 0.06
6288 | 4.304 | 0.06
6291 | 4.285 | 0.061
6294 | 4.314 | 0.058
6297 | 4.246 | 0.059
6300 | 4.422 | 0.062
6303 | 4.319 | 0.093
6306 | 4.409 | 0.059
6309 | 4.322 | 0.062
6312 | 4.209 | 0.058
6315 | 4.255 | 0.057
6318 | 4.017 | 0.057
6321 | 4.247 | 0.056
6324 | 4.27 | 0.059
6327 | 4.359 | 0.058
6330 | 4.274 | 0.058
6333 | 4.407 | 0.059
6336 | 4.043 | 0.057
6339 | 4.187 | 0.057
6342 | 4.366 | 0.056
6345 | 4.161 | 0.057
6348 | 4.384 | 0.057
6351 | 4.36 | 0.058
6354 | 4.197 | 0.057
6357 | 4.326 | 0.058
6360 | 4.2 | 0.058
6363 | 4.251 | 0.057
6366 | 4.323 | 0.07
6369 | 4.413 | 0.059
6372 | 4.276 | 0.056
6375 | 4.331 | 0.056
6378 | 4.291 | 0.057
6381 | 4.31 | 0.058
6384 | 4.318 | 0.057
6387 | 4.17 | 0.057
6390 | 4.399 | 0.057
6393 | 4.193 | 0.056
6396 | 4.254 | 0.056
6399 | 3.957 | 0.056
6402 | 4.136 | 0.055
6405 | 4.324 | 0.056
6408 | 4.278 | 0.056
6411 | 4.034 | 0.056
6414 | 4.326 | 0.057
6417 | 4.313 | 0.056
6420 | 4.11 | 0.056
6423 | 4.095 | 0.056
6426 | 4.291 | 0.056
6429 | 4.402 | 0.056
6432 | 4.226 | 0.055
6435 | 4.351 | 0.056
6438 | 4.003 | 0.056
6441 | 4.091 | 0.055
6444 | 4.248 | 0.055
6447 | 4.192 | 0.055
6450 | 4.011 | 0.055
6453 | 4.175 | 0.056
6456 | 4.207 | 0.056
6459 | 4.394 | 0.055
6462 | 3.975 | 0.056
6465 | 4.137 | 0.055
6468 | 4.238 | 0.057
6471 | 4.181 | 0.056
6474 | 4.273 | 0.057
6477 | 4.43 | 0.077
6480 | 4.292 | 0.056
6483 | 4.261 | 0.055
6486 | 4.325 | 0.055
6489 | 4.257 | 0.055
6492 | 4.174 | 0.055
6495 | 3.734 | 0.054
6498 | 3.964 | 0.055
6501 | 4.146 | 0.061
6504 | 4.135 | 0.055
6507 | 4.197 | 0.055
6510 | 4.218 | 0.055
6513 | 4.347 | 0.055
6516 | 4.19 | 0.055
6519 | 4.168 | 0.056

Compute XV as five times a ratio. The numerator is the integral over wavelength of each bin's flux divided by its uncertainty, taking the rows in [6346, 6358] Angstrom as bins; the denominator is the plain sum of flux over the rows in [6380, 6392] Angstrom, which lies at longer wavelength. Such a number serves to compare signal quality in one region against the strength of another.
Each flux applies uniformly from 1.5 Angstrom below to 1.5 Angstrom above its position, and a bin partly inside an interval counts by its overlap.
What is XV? 262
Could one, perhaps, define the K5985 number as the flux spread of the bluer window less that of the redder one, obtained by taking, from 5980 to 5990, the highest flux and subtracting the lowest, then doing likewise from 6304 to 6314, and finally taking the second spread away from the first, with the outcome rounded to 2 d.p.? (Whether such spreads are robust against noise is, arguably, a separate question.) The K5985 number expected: 0.10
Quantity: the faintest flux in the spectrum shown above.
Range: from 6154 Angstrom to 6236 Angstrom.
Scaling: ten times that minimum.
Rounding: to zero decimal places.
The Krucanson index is 34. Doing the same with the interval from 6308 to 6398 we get 40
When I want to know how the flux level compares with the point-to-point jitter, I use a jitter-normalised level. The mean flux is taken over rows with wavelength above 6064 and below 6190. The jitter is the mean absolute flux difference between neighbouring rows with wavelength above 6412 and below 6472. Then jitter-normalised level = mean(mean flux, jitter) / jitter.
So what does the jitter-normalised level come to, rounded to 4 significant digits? 15.35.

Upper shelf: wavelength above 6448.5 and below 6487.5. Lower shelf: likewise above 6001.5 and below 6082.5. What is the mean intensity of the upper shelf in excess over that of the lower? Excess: -0.27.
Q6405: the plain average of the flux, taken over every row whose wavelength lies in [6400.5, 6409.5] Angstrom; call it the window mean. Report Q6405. 4.25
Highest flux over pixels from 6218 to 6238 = 4.428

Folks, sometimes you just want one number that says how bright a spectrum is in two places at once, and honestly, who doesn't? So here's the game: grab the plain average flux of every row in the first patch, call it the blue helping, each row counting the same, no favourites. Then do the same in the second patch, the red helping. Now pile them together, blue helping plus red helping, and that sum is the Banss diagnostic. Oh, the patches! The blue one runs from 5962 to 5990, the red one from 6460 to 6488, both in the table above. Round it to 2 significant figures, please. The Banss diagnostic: 8.7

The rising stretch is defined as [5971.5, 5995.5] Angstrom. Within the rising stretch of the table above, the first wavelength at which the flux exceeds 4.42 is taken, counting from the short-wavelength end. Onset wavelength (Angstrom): 5973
